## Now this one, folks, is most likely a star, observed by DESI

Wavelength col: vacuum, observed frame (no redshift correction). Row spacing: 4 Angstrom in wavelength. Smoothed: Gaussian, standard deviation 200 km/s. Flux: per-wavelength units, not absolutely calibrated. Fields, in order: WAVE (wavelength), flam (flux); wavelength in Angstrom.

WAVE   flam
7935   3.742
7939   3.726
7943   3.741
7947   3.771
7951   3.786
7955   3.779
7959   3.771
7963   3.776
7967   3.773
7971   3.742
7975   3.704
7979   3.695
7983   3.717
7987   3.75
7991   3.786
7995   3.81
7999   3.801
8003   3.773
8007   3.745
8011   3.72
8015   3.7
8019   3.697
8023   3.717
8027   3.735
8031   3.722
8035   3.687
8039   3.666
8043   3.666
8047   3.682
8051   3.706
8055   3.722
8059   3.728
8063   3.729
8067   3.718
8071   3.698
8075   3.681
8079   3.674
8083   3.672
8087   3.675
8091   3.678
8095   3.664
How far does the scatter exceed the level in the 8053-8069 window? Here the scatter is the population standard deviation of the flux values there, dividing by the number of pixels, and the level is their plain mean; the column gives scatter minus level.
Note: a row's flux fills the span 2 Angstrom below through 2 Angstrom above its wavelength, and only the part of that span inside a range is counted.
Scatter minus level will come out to -3.72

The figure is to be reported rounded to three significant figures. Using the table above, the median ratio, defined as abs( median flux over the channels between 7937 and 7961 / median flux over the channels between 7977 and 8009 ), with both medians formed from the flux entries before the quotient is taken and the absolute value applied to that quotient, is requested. 1.00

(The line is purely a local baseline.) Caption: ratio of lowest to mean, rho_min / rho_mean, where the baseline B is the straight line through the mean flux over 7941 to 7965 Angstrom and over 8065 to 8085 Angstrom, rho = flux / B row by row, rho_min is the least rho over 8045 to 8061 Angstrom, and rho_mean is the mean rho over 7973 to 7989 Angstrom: 1.003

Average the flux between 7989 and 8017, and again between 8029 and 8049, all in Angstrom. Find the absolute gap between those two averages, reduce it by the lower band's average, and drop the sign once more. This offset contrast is 3.68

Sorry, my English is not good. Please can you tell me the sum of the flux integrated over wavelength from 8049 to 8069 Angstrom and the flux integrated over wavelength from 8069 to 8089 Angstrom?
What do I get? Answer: 148.0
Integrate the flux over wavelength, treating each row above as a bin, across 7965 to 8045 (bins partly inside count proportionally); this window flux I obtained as 298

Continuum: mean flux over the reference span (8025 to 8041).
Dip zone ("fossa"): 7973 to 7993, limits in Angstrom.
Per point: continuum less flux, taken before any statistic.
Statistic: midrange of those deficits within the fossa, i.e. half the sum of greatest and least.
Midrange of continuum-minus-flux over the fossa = -0.038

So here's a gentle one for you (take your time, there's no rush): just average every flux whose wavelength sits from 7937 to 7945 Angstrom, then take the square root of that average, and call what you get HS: 1.932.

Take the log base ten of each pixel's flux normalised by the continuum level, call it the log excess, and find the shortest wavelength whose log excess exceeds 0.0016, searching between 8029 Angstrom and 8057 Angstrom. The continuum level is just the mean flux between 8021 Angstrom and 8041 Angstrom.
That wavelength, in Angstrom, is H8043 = 8031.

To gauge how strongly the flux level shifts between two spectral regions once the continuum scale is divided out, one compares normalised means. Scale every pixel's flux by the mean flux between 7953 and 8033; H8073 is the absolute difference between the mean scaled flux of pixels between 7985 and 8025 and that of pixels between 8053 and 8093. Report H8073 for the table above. 0.0140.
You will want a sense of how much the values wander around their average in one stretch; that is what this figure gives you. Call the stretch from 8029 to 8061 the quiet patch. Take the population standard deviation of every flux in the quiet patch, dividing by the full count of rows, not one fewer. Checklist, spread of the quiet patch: 0.024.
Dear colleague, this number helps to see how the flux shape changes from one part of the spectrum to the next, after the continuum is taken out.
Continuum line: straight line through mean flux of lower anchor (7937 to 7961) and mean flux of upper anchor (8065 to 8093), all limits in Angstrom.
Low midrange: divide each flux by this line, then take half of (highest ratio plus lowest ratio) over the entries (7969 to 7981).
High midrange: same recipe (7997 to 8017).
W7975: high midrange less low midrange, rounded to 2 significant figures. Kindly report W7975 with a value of 0.014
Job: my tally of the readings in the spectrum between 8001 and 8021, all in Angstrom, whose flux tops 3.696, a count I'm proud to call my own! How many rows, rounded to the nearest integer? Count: 5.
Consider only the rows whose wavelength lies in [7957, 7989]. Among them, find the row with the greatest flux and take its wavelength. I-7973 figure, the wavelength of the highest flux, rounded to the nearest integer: 7963 Angstrom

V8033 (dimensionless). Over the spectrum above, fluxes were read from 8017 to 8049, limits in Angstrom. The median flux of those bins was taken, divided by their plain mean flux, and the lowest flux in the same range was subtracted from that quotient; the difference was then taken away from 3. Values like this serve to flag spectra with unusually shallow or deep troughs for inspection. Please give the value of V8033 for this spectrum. 5.67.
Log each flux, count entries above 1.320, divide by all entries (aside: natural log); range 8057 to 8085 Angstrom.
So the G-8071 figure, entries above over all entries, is 0.00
